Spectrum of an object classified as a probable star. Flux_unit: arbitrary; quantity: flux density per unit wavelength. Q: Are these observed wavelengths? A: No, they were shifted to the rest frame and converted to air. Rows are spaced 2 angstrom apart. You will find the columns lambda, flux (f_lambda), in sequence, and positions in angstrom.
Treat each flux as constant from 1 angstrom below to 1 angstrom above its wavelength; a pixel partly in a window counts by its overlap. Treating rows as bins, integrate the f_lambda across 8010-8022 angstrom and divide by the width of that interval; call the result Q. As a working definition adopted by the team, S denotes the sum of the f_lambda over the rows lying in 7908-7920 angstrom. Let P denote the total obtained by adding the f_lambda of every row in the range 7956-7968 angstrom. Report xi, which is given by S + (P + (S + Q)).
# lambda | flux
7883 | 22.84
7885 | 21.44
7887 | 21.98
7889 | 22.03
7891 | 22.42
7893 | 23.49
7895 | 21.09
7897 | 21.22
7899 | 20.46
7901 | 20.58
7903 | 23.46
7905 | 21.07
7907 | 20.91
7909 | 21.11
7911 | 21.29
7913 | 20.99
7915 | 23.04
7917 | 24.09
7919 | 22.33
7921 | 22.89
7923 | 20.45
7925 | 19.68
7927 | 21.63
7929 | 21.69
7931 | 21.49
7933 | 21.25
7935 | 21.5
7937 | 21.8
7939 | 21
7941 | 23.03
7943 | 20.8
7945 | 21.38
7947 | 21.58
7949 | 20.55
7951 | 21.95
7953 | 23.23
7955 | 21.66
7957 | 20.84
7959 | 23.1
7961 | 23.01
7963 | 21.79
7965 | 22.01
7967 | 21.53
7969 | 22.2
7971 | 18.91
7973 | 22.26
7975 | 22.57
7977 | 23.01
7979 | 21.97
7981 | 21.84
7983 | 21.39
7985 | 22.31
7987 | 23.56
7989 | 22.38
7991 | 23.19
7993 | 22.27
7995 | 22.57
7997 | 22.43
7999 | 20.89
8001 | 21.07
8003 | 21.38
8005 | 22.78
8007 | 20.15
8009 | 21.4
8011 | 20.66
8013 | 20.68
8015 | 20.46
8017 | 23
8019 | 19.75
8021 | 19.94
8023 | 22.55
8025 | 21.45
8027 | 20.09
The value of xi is 419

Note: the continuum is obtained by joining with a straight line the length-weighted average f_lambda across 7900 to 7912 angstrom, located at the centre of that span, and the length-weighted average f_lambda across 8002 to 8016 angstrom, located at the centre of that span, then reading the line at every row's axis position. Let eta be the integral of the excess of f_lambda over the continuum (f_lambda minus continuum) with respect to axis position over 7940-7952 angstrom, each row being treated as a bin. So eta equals 3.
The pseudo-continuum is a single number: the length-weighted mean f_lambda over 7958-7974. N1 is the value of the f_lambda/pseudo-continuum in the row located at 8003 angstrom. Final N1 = 0.98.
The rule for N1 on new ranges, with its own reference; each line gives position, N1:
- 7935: 0.98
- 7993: 1.02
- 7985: 1.02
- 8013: 0.95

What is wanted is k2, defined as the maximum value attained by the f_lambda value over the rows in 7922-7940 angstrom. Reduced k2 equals 21.8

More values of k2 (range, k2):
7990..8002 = 23.19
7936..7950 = 23.03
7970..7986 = 23.01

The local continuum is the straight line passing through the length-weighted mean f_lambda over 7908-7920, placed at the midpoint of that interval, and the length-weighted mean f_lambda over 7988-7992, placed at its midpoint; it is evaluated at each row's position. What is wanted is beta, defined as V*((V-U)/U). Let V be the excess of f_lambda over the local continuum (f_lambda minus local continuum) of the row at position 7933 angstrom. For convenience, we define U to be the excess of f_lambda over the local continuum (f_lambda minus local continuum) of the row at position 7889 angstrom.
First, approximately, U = 0.1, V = -1.1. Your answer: 12.1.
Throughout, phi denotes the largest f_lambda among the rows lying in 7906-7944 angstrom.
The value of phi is 24.09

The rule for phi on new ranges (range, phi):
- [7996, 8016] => 22.78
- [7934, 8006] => 23.56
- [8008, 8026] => 23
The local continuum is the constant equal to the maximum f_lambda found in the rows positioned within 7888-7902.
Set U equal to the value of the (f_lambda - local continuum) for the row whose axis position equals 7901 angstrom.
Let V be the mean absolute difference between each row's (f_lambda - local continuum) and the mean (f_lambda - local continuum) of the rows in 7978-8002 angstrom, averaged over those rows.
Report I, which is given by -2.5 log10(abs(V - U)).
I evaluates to -1.4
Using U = -2.9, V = 0.60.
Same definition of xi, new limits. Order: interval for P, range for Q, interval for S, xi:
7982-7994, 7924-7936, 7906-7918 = 419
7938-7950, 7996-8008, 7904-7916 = 407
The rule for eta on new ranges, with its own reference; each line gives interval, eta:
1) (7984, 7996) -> 19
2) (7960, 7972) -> 4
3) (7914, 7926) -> 9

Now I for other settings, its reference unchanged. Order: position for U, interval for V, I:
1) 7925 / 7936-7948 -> -1.6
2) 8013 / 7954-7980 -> -1.4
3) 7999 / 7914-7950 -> -1.3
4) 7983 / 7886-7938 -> -1.2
